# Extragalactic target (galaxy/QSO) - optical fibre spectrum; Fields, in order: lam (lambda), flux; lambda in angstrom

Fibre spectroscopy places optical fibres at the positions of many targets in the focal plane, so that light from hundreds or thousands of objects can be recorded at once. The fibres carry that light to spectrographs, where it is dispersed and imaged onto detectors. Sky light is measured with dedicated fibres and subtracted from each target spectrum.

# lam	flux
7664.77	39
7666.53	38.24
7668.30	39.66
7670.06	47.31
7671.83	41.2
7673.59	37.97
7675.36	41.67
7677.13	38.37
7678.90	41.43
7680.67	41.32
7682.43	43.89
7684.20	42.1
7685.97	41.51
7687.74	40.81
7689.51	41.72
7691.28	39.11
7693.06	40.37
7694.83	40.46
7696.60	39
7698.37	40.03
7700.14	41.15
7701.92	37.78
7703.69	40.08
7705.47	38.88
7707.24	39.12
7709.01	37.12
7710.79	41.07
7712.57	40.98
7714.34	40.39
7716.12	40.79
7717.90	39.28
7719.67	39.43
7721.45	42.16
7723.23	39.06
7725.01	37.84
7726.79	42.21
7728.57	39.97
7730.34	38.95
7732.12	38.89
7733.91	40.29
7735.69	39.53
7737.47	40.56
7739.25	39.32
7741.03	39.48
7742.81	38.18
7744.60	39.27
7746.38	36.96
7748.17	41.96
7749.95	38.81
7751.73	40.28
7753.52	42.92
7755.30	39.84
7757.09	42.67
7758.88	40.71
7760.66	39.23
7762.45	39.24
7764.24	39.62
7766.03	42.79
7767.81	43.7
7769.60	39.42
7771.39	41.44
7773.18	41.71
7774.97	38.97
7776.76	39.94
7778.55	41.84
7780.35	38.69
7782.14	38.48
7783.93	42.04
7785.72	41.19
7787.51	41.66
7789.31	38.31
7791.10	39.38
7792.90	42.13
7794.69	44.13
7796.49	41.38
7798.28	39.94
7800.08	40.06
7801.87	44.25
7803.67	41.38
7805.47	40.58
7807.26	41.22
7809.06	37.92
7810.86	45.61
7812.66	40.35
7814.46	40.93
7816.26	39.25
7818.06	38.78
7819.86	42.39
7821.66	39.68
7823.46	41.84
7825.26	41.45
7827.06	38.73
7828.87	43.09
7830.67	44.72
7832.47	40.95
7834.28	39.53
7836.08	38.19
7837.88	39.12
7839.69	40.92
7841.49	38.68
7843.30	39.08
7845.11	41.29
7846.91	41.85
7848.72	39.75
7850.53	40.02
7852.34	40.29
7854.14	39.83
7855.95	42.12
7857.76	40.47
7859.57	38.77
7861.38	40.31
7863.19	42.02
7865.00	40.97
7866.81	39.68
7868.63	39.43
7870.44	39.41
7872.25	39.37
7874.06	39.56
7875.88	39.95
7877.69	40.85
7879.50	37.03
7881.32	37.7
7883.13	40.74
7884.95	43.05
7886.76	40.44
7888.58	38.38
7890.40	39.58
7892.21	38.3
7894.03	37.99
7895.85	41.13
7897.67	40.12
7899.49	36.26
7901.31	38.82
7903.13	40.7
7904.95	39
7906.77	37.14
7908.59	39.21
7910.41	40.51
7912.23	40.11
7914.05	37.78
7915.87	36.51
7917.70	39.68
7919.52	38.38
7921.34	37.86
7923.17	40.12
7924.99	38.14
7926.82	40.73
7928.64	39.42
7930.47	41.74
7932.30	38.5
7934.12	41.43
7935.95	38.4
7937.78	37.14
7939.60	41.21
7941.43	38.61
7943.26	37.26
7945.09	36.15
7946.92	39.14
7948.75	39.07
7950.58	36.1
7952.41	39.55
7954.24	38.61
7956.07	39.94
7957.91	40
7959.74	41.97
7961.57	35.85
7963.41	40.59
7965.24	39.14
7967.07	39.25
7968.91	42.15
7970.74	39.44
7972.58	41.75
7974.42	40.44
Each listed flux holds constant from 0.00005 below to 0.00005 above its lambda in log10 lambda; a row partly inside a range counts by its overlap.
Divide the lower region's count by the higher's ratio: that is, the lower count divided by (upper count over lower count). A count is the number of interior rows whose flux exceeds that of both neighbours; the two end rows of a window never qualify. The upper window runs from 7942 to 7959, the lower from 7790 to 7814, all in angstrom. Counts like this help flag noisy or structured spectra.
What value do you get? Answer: 8.0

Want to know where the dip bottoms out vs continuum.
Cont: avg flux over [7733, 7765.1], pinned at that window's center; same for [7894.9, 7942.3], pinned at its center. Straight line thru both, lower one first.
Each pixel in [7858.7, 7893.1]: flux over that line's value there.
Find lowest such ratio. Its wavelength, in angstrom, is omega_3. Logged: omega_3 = 7879.50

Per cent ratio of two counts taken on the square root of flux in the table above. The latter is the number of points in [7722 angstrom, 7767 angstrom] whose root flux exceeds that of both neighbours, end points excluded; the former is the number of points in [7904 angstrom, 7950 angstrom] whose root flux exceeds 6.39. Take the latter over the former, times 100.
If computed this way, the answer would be 267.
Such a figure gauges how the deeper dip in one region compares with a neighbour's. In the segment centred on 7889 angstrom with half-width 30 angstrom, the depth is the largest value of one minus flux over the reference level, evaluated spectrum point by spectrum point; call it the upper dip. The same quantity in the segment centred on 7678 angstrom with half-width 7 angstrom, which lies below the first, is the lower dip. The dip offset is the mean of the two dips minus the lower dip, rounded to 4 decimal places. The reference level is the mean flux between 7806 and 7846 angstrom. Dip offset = 0.0210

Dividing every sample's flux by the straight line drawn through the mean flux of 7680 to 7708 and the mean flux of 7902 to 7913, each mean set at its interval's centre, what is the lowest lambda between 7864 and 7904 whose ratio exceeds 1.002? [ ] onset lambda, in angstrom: 7865.00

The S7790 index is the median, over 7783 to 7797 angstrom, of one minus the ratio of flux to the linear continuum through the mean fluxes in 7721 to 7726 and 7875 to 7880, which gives -0.051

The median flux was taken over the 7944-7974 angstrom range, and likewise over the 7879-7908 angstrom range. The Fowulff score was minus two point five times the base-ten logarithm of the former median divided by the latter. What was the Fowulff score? -0.012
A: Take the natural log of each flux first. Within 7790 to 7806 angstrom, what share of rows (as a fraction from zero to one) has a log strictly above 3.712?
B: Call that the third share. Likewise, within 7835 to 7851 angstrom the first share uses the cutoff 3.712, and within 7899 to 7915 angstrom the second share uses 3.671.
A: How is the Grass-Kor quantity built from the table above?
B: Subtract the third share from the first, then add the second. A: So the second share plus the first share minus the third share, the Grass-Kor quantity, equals 0.0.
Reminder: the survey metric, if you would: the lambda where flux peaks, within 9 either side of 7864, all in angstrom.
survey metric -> 7855.95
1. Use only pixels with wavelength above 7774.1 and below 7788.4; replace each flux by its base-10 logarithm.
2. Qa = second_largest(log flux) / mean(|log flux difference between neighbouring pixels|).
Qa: 95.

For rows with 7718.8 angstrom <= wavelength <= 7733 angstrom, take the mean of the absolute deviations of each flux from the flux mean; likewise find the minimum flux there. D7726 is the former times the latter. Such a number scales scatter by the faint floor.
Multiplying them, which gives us 46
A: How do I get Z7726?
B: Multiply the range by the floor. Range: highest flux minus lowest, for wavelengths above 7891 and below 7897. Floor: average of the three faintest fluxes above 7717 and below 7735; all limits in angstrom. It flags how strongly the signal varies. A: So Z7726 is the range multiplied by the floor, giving 121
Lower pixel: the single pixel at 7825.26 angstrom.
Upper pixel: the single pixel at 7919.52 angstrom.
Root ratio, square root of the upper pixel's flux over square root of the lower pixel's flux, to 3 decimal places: 0.962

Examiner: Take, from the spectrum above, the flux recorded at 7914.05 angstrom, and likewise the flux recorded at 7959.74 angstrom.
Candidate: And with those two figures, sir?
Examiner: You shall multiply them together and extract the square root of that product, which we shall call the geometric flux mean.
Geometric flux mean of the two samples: 39.8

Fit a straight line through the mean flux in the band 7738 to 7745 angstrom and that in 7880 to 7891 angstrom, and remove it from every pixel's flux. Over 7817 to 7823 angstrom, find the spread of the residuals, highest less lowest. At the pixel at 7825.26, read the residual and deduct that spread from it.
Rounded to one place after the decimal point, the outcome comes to -1.7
